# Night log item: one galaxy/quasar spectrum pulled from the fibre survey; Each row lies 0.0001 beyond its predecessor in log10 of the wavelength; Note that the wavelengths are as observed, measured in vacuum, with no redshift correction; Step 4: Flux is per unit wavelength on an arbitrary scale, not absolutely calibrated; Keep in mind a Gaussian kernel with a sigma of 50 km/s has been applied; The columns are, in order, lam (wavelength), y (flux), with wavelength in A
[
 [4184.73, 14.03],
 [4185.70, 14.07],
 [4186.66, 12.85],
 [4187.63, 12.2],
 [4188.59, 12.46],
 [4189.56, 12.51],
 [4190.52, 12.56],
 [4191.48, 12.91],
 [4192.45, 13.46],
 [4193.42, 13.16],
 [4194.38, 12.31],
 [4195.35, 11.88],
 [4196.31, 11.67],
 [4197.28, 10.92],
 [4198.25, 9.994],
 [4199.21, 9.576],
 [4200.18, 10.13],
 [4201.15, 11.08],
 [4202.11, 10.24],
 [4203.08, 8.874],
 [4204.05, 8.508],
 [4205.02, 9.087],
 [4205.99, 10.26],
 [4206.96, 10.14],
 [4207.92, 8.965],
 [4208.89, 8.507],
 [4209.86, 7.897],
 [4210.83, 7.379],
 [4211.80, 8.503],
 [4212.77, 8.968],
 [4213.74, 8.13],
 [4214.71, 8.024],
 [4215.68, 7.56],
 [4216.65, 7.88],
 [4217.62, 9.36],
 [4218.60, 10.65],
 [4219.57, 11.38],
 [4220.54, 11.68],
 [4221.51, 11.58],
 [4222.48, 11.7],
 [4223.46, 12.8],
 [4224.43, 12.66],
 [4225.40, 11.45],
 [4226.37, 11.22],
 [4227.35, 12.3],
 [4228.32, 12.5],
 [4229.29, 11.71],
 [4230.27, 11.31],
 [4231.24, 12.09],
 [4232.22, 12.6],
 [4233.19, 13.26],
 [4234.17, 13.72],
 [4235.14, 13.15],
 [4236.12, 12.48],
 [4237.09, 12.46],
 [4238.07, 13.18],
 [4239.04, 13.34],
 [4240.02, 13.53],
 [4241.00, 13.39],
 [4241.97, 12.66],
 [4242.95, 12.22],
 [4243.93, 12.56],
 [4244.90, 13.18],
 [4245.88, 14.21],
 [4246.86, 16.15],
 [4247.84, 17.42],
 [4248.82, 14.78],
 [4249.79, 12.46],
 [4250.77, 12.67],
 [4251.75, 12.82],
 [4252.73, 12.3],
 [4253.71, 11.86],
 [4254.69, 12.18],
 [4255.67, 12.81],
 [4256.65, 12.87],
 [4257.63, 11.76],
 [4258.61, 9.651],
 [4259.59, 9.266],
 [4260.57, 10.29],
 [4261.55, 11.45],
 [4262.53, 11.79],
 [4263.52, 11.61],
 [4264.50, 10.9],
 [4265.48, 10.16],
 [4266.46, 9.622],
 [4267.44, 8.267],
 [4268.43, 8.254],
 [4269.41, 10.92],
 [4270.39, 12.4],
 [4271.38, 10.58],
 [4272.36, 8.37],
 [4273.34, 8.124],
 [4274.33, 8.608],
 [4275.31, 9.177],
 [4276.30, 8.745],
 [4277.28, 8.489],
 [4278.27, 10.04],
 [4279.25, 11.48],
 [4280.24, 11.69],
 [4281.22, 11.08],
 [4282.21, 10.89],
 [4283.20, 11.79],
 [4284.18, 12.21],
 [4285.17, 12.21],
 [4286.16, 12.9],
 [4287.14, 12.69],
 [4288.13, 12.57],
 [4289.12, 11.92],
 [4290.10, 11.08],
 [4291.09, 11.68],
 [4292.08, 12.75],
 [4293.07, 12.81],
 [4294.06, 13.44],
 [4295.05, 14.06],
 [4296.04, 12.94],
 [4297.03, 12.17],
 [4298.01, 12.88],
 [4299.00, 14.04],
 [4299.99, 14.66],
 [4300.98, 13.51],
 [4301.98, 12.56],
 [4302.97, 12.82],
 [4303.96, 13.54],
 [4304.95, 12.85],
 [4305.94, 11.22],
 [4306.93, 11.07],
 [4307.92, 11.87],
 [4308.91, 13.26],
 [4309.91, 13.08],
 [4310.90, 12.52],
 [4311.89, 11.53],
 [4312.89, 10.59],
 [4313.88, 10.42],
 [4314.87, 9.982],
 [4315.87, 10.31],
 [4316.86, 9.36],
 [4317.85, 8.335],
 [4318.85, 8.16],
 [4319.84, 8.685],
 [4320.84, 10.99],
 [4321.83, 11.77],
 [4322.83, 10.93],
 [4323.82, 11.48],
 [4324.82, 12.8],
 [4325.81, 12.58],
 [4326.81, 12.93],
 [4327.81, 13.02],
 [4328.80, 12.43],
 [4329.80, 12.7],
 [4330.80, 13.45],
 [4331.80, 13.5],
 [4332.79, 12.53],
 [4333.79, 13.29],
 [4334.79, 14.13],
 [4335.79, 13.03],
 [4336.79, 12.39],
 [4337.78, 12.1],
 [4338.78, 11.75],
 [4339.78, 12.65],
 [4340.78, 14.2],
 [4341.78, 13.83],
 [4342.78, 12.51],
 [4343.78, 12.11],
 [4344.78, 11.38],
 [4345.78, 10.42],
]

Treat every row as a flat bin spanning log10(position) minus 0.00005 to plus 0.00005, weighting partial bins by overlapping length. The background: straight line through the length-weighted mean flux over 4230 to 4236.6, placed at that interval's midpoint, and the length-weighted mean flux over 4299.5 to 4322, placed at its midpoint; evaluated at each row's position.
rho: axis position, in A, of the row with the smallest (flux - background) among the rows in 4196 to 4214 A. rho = 4210.83 A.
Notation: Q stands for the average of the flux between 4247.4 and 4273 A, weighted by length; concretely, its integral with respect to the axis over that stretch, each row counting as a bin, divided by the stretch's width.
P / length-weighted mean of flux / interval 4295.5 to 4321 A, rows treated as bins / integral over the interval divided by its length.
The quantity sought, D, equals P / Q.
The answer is 1.02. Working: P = 11.7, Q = 11.4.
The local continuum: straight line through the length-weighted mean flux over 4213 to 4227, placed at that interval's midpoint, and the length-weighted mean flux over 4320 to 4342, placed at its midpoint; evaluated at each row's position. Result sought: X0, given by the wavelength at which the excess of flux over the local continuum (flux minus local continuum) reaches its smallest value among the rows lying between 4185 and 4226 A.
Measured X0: 4210.83 A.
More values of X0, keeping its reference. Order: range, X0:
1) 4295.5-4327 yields 4318.85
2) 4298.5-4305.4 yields 4301.98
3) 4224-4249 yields 4226.37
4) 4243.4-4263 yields 4259.59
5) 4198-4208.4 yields 4204.05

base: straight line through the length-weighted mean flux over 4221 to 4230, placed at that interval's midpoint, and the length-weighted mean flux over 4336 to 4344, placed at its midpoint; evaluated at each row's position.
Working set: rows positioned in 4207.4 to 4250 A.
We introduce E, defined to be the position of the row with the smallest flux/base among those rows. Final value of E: 4210.83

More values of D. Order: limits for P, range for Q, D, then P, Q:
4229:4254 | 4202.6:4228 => 1.34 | 13.2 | 9.8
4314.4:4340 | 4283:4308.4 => 0.93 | 11.7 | 12.6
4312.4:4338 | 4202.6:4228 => 1.18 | 11.6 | 9.8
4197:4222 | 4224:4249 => 0.72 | 9.4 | 13.0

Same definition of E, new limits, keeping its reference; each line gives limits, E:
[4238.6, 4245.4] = 4242.95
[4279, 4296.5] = 4282.21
